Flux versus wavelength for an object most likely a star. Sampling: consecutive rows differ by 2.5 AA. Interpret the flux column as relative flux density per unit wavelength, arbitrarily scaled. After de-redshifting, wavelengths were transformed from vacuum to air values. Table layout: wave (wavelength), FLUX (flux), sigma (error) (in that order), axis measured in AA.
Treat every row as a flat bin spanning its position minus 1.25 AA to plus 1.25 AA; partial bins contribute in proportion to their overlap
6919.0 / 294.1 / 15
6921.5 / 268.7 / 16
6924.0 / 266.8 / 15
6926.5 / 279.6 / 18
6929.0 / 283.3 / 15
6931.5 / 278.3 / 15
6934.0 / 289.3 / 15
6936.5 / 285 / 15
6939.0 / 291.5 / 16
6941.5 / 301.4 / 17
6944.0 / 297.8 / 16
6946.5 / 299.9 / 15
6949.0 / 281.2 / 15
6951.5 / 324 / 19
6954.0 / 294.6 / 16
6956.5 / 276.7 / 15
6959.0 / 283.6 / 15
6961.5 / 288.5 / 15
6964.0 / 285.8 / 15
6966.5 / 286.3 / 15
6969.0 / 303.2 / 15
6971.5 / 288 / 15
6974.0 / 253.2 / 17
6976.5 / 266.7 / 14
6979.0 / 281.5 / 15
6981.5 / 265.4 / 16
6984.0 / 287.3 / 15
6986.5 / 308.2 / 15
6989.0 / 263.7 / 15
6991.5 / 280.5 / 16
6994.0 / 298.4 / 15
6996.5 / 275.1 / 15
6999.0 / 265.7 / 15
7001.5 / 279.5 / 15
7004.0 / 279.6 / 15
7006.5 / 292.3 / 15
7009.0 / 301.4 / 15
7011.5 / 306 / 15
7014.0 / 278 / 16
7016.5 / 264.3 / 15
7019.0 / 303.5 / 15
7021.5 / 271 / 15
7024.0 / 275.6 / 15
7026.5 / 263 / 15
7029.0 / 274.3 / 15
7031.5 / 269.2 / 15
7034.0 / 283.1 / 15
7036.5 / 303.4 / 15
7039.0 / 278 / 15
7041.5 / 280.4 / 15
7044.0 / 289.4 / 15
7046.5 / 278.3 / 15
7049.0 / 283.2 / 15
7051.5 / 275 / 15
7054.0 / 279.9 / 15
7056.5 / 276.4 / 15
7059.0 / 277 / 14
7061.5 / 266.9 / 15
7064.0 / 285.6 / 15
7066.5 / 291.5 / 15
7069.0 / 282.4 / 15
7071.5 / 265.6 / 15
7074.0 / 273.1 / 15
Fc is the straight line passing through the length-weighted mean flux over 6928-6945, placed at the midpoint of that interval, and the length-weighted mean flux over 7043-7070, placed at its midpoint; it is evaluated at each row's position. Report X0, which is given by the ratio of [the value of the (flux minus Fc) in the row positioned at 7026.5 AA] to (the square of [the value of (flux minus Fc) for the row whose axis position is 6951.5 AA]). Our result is -0.02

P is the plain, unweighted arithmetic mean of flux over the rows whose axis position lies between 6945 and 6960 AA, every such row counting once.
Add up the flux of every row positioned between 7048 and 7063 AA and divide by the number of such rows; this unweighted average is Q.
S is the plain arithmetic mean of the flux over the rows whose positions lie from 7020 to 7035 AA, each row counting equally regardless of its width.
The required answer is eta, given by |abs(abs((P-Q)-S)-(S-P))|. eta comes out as 276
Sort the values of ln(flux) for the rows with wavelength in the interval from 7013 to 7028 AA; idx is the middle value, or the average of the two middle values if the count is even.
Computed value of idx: 5.61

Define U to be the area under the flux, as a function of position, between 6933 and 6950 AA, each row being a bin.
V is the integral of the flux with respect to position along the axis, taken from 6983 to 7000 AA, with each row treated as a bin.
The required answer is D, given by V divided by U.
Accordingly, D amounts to 0.97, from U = 4973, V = 4809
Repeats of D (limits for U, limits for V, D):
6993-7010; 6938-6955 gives 1.05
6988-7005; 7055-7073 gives 1.06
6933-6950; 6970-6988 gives 1.01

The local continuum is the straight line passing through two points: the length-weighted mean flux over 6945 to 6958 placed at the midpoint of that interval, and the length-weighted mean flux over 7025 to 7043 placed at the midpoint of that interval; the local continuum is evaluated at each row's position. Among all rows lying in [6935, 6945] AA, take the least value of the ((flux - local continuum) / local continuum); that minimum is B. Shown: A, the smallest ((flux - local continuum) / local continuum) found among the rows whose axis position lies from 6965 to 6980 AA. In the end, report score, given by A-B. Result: -0.09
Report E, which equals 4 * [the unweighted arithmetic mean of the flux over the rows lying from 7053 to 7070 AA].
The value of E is 1120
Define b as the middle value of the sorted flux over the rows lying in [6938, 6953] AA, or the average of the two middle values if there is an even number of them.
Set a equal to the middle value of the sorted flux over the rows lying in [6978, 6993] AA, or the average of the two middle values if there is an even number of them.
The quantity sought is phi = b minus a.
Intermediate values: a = 281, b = 299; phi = 18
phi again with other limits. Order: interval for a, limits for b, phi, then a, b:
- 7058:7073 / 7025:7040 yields -4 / 280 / 276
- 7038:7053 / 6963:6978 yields 7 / 279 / 286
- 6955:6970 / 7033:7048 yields -4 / 286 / 282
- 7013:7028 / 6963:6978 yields 13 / 273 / 286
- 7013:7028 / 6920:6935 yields 6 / 273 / 279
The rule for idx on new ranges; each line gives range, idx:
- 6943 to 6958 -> 5.69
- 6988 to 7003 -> 5.63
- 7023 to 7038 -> 5.62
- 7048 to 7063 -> 5.62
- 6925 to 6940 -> 5.65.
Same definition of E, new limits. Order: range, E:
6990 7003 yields 1119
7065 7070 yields 1148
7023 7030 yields 1084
